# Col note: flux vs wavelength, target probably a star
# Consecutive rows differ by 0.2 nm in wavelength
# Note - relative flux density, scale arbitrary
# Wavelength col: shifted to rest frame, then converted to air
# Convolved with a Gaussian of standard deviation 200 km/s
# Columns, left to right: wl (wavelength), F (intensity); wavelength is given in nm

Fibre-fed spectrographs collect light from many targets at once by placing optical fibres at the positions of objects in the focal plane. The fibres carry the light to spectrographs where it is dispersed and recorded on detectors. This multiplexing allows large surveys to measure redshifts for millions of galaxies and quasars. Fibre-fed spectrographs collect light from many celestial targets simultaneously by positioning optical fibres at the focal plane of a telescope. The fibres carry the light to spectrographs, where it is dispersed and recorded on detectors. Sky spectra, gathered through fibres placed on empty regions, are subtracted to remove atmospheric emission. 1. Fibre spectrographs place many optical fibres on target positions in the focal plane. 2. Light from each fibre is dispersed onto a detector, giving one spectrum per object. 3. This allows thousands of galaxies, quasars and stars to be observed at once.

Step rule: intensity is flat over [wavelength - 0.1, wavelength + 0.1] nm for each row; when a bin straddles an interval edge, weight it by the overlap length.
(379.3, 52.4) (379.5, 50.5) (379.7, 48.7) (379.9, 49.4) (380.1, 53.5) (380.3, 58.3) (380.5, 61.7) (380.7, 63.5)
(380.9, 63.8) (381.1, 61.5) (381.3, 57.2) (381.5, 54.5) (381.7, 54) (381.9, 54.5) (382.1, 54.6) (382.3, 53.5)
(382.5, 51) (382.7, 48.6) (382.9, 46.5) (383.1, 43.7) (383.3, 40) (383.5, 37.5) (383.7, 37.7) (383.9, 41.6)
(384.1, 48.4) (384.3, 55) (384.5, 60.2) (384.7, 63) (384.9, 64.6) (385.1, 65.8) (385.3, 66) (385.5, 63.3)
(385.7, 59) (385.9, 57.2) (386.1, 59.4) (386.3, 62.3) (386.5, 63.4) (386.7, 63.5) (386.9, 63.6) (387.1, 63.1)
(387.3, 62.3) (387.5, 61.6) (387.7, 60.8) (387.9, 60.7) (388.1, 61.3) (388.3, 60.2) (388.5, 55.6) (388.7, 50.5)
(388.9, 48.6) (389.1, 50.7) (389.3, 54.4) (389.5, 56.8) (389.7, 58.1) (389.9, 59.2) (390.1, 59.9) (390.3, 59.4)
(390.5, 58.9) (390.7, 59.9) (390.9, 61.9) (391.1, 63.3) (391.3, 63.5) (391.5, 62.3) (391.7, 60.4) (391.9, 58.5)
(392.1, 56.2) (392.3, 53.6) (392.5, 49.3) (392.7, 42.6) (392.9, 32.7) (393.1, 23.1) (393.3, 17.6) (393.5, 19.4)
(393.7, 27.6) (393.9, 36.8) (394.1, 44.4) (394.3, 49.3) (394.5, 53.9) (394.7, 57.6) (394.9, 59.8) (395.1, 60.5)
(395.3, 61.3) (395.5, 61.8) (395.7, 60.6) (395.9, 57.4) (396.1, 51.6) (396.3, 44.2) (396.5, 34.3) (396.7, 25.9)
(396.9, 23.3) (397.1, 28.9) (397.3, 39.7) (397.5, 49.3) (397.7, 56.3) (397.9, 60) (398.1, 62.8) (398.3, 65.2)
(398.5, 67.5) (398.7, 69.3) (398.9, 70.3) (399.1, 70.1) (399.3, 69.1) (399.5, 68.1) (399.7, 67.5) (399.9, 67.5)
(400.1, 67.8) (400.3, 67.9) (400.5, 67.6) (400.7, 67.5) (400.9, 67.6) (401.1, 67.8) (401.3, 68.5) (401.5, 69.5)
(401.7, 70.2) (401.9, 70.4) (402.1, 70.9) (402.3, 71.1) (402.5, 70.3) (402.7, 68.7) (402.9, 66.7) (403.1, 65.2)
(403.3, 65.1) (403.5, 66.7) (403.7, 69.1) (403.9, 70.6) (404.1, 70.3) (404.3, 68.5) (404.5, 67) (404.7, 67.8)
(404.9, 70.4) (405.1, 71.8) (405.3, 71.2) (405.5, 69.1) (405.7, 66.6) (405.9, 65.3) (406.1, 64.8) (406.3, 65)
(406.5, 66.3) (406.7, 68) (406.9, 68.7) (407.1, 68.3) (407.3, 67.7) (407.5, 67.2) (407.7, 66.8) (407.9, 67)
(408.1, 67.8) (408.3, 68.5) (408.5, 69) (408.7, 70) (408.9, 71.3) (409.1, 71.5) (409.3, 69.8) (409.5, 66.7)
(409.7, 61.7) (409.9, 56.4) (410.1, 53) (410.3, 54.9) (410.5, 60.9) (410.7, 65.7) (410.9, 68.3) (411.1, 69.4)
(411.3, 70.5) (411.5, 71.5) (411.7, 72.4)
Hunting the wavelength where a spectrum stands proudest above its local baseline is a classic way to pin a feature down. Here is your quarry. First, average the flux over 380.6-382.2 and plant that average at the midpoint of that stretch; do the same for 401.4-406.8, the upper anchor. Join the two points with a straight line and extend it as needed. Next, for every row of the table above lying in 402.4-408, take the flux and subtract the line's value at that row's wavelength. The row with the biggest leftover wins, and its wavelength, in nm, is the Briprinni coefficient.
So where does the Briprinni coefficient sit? 405.1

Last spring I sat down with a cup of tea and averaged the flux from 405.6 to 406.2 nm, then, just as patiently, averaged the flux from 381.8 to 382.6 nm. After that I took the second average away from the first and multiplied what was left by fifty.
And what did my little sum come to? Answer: 608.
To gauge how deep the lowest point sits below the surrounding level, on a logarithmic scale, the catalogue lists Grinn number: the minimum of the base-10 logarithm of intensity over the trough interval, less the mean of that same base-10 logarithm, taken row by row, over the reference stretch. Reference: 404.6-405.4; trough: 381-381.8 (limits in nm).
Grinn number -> -0.11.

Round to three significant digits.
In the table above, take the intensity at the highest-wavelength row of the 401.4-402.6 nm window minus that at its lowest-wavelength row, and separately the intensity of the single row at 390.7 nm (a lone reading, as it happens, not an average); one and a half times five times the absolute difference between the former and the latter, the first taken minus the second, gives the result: 443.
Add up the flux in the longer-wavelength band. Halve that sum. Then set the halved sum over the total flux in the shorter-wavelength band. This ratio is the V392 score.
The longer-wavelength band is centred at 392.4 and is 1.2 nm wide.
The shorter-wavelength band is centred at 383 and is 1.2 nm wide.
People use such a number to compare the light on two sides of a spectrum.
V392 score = 0.55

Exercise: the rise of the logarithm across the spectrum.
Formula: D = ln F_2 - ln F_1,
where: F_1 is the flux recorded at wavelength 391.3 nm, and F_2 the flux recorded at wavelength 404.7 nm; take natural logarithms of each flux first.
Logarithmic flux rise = 0.1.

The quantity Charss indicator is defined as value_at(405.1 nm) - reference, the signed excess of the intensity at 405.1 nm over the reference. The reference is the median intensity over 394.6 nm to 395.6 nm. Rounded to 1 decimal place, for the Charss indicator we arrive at 11.3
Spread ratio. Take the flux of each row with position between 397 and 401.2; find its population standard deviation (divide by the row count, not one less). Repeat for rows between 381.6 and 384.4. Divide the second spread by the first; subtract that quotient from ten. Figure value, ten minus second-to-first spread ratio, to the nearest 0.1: 9.4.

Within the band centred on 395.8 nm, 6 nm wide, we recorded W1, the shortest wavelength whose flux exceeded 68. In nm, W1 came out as 398.7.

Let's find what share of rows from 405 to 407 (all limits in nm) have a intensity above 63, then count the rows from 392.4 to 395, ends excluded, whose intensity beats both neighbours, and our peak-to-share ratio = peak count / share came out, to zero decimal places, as 0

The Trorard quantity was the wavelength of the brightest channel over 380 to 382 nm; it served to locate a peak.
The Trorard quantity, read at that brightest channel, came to 380.9 nm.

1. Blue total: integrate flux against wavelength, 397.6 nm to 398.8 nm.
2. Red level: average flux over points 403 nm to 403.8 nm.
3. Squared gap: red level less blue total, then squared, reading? 94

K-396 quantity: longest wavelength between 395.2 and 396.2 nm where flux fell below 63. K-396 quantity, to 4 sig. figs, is 396.1 nm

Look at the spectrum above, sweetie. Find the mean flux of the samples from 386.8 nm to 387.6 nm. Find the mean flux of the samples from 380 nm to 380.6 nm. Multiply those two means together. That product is 3623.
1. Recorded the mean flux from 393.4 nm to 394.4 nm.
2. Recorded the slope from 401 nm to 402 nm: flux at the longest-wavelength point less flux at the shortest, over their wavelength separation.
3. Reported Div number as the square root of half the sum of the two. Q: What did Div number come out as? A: 4.4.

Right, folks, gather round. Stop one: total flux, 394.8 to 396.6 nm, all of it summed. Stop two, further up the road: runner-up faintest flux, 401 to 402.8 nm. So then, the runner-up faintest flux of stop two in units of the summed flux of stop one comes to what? 0.139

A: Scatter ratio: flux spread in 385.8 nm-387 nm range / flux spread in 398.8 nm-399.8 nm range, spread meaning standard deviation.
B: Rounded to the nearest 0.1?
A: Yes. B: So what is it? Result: 2.2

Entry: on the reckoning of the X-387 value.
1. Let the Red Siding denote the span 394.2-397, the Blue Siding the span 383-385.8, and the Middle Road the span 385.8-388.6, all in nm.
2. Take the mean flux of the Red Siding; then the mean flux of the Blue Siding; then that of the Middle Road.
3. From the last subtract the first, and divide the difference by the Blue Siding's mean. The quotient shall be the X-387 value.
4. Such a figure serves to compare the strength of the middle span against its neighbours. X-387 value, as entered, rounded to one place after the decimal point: 0.2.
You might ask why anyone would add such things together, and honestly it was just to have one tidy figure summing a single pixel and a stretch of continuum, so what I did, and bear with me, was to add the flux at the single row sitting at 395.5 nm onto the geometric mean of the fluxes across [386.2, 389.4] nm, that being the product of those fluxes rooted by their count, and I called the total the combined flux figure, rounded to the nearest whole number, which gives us 120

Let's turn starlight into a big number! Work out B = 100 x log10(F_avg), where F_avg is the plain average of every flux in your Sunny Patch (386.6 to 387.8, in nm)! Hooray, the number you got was 180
